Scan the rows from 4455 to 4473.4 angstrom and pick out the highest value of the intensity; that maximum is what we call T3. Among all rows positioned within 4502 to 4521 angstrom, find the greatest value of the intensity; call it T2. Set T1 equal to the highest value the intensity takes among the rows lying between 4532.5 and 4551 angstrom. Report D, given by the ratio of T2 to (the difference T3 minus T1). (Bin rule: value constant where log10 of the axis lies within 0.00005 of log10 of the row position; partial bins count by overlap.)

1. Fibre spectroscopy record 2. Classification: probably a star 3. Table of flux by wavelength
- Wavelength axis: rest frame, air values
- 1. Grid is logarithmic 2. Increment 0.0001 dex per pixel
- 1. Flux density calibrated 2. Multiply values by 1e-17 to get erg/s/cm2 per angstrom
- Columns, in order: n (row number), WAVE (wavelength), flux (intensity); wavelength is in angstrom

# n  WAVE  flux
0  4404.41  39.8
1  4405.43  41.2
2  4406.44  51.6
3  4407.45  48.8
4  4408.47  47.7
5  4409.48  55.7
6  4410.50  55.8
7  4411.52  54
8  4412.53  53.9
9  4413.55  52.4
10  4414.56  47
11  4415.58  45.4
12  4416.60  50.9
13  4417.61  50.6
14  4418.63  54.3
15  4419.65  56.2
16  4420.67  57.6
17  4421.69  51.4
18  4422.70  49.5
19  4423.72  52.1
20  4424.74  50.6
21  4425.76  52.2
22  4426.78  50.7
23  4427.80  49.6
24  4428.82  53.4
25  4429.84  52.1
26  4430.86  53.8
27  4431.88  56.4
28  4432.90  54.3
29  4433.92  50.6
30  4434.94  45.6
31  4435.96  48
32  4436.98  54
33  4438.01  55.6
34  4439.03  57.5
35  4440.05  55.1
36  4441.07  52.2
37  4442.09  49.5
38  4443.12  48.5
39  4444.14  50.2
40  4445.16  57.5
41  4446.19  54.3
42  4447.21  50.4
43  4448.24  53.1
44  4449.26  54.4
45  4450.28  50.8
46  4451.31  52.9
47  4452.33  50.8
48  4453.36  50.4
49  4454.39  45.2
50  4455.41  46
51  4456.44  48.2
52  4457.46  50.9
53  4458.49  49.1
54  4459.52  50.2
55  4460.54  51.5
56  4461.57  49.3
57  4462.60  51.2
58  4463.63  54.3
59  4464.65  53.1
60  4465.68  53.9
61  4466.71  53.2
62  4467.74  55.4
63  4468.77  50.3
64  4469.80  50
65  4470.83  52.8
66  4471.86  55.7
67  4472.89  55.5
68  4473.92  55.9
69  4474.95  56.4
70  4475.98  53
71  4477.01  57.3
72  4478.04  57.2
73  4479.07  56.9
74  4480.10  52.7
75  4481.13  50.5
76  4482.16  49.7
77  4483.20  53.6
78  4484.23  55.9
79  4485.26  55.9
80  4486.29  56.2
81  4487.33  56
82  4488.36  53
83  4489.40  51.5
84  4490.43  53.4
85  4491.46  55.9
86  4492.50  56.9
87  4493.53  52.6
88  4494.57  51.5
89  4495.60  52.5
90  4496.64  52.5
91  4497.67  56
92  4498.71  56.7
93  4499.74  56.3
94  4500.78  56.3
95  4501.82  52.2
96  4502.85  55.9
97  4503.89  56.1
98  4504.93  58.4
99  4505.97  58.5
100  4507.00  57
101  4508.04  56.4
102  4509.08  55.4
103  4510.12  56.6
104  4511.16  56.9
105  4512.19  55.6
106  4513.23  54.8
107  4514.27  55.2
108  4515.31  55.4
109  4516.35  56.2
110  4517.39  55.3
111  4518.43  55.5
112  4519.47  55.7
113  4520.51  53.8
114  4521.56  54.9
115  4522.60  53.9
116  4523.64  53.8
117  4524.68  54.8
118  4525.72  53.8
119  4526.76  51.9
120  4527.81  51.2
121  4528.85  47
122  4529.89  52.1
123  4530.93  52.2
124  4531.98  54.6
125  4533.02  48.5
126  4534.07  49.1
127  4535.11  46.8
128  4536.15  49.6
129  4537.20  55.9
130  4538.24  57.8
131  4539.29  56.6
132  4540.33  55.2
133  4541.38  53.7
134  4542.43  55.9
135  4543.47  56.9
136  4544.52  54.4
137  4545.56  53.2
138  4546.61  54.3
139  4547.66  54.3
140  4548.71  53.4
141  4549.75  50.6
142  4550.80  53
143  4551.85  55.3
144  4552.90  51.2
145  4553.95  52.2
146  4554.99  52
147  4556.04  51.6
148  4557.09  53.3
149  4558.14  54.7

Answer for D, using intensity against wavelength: -28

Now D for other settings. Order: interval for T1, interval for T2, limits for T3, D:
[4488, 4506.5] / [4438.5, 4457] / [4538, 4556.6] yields -82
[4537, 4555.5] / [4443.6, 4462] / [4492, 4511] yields 82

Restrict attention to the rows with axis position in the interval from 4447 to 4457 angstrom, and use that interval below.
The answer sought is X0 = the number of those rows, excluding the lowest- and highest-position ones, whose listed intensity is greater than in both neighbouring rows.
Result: 2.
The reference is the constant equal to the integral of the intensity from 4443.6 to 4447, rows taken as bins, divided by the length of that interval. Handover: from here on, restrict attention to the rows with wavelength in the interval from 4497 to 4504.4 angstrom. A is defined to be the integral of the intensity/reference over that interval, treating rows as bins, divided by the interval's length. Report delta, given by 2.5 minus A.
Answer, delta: 1.46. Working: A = 1.04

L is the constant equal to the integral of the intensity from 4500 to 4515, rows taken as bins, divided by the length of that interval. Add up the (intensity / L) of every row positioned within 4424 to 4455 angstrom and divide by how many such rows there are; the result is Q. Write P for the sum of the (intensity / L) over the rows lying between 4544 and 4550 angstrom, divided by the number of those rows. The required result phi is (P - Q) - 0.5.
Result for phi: -0.48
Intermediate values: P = 0.952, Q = 0.93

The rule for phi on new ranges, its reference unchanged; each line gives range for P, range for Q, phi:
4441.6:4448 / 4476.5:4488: -0.55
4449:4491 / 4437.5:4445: -0.50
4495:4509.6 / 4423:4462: -0.42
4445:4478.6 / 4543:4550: -0.53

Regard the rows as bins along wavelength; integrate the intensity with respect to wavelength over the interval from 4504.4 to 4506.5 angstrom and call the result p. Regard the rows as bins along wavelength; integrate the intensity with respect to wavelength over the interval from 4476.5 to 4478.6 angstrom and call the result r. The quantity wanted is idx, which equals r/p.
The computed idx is 0.98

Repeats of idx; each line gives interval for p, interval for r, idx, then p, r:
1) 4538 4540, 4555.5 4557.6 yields 0.97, 114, 110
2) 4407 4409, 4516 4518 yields 1.15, 97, 111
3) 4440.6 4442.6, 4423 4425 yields 1.01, 102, 102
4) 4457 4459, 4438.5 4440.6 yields 1.19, 100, 118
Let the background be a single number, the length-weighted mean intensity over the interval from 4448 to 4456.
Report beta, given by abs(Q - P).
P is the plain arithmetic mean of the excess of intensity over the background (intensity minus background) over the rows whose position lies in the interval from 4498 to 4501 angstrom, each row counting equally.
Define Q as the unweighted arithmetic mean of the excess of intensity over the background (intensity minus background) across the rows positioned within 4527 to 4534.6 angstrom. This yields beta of 6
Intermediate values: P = 6.1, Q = 0.3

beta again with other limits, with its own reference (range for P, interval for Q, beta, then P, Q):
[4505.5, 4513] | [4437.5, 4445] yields 4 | 6.3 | 2.3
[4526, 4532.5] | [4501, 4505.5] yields 4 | 1.2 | 5.3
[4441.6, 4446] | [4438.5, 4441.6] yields 4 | 1.1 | 4.6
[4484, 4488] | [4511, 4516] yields 0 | 5.7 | 5.2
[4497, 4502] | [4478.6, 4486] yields 2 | 5.2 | 3.3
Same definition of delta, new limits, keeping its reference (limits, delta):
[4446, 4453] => 1.53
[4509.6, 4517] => 1.46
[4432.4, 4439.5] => 1.53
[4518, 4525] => 1.48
